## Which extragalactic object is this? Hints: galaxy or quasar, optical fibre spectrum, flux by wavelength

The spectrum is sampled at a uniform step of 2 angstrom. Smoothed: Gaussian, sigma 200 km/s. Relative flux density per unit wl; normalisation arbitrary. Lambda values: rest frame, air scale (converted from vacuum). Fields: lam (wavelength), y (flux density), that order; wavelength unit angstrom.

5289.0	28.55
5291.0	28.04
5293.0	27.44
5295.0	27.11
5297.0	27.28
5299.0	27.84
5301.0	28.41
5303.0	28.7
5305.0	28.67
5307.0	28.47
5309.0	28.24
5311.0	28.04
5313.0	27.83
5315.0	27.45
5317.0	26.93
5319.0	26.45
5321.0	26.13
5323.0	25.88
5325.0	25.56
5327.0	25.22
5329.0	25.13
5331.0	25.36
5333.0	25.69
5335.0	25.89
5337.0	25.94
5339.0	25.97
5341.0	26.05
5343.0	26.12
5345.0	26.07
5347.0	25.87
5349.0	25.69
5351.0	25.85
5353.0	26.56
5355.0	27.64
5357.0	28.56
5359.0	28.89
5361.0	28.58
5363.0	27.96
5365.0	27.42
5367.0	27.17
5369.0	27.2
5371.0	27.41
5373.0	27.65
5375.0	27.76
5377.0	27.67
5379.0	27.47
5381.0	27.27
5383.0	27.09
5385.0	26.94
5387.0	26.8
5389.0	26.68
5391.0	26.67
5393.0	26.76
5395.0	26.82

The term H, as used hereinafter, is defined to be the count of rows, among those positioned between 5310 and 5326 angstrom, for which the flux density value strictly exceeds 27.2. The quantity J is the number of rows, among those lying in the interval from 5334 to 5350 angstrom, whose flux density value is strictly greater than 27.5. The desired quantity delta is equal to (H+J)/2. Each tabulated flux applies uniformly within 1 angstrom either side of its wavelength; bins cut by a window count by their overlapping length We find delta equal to 1.5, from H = 3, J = 0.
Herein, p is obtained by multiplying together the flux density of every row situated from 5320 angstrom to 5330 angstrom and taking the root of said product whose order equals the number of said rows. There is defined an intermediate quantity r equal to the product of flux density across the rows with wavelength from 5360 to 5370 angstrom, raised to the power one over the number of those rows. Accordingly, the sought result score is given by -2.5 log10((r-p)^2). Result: -1.59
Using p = 25.6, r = 27.7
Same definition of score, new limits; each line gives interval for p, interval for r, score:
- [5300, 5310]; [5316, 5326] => -1.82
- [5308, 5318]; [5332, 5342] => -1.26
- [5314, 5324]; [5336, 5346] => 1.37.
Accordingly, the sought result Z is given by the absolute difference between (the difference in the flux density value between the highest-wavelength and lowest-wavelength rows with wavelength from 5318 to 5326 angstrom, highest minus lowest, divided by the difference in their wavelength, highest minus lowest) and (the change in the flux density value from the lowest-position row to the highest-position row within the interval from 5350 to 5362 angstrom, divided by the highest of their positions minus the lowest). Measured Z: 0.421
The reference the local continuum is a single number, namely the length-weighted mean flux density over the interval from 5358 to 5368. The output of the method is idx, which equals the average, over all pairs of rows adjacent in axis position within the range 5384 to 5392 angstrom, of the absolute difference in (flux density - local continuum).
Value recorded 0.09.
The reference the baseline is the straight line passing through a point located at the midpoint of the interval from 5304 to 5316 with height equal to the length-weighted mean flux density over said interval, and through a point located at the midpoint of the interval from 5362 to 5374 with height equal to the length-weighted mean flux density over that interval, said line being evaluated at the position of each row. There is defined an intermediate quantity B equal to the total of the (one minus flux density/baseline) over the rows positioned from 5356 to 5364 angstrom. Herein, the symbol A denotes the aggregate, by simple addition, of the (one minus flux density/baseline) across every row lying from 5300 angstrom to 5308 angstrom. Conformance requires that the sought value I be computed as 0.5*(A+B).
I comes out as -0.10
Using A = -0.05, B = -0.14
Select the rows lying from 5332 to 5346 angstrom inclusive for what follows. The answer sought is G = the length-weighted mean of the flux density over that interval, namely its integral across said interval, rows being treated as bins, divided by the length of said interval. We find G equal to 26.0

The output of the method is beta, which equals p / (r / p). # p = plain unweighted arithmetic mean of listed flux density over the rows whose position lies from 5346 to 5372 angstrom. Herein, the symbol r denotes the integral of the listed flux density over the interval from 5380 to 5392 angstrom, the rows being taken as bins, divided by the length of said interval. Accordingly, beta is 27.7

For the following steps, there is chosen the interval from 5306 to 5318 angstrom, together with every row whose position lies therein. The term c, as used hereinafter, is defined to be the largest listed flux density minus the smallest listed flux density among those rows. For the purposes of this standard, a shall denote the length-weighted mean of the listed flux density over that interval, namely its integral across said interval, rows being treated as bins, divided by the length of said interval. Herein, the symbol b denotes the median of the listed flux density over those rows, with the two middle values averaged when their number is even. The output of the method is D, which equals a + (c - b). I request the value 1.4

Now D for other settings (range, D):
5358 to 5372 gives 2.1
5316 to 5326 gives 1.4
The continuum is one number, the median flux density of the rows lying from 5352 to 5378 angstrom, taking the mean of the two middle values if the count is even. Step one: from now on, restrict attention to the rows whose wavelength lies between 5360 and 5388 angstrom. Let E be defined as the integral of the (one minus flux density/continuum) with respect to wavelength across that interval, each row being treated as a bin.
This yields 0.20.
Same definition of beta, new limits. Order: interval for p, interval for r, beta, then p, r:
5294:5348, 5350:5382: 26.0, 26.8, 27.6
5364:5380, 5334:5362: 28.3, 27.5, 26.7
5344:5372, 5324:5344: 28.8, 27.2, 25.7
